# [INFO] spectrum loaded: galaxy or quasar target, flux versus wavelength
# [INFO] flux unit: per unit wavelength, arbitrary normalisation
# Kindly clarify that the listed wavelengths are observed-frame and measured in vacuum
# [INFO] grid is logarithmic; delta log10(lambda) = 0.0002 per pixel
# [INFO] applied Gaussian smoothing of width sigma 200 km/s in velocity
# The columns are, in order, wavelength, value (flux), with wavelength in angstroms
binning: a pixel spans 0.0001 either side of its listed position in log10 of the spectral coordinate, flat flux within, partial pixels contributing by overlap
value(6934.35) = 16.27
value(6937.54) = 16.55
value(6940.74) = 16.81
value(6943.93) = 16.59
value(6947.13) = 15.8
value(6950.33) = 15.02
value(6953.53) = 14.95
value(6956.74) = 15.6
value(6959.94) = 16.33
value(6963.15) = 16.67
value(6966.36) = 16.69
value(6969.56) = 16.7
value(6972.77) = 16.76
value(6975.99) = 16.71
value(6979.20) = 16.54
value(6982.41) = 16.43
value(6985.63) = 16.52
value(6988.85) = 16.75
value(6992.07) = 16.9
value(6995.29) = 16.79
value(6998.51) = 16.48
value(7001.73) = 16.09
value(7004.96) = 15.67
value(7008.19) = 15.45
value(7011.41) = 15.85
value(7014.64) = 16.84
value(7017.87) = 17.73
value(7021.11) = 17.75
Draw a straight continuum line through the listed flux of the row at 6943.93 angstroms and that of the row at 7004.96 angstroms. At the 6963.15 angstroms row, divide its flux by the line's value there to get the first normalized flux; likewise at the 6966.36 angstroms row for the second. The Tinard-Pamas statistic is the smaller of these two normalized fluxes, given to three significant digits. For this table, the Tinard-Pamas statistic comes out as 1.02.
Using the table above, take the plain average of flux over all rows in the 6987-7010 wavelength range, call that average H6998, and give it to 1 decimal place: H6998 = 16.3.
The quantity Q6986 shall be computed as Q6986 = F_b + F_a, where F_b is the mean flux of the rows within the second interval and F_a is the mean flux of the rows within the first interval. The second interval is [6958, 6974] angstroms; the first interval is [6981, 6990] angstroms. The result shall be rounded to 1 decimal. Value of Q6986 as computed 33.2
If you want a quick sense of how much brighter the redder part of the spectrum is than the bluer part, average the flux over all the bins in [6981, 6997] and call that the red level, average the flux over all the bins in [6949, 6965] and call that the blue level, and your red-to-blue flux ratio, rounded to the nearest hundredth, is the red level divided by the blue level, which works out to 1.06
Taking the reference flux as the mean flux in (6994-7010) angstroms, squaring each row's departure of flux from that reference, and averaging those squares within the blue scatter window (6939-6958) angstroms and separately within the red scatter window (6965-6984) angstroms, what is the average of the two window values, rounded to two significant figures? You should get 0.45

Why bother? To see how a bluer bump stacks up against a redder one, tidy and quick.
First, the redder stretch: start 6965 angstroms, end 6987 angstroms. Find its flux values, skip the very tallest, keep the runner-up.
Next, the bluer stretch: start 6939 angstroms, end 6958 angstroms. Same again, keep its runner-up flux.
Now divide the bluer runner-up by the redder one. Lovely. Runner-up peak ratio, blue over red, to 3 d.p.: 0.993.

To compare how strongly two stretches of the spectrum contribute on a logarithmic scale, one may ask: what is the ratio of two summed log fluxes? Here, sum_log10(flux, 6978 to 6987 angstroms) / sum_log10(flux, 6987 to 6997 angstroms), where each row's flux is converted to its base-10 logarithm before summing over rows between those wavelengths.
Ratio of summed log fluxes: 0.993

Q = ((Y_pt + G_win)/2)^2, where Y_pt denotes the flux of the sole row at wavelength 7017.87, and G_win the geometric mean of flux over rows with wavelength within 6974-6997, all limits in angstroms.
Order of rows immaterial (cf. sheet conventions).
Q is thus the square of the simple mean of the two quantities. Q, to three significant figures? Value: 296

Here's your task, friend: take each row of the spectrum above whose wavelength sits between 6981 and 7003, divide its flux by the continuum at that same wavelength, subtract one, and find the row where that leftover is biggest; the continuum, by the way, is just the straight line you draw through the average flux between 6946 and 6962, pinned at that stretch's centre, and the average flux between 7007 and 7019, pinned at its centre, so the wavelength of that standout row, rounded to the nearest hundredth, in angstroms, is 6992.07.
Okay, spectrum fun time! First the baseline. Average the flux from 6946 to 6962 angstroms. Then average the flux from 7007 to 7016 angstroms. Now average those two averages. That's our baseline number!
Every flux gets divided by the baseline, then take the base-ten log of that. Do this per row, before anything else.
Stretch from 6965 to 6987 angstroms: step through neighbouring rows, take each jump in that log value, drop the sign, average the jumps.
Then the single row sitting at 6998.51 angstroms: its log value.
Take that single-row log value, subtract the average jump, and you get 0.016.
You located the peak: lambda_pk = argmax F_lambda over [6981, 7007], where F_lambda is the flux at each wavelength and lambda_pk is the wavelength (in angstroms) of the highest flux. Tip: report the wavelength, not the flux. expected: 6992.07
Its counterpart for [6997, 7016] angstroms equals 7014.64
